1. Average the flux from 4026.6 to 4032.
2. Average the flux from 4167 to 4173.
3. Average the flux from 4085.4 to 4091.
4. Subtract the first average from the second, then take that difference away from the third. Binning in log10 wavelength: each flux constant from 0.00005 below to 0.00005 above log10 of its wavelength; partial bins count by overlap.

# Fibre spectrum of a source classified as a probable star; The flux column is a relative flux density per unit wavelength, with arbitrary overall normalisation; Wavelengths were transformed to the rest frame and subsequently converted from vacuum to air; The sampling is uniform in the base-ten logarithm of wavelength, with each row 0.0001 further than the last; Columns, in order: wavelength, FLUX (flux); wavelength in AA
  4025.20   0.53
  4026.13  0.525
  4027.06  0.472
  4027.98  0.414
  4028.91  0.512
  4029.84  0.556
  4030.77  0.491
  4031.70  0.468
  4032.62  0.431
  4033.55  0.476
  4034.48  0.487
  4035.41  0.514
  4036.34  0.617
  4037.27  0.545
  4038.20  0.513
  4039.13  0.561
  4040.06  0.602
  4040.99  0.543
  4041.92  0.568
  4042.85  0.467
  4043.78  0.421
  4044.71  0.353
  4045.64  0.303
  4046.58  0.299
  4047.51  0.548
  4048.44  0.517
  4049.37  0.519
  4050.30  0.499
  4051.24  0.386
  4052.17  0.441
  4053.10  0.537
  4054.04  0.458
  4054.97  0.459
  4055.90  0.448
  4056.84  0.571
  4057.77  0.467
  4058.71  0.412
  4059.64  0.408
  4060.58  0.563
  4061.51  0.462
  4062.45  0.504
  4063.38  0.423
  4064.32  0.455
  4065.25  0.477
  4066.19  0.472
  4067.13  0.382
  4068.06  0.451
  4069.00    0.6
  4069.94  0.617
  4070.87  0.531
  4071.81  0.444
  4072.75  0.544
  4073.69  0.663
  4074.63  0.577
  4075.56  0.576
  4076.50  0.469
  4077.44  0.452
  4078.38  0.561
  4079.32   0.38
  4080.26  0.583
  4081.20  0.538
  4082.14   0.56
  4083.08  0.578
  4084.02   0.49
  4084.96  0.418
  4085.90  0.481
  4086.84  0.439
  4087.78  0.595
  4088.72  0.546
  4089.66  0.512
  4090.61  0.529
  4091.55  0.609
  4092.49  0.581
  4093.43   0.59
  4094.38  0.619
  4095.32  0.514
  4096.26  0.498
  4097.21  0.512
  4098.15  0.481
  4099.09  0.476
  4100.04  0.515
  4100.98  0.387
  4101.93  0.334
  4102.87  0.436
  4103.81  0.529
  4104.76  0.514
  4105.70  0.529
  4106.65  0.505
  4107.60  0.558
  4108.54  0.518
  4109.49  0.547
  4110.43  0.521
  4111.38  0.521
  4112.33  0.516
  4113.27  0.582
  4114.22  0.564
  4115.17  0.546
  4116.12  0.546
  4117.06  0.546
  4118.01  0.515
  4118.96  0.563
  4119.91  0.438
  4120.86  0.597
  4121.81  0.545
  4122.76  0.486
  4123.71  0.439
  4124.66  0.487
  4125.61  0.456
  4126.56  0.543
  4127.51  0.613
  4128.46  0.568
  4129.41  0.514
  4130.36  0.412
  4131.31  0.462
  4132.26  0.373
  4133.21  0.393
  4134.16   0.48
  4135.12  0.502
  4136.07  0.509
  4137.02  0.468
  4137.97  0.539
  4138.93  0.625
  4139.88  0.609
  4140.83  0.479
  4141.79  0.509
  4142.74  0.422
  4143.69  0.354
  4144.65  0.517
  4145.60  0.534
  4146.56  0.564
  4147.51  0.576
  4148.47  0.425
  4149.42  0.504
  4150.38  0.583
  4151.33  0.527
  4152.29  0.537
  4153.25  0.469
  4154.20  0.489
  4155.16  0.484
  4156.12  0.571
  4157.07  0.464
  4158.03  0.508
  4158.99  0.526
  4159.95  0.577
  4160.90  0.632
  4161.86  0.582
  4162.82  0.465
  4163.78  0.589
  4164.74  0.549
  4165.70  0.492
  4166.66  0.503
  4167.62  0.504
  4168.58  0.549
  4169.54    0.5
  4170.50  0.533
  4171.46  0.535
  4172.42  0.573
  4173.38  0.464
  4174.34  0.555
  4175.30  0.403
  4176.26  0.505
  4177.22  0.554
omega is 0.47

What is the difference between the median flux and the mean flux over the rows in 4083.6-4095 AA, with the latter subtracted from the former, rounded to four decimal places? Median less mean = 0.0034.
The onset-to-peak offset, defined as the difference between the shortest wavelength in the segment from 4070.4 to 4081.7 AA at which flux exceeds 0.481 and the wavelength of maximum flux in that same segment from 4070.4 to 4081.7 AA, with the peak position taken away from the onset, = -2.8 AA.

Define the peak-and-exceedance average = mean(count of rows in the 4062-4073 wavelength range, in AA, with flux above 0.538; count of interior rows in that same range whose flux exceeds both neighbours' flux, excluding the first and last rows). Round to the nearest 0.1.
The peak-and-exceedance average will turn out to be 2.5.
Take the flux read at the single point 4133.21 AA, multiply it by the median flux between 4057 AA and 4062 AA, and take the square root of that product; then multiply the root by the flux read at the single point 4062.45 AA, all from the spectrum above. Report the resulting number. 0.21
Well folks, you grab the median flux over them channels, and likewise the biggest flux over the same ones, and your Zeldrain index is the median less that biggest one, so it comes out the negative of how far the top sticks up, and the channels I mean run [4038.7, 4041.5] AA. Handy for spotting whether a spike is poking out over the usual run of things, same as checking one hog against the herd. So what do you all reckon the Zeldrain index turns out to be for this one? -0.041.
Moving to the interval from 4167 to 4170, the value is -0.045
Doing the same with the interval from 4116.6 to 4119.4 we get -0.017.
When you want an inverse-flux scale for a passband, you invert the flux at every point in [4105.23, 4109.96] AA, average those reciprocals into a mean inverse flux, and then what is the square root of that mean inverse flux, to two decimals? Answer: 1.37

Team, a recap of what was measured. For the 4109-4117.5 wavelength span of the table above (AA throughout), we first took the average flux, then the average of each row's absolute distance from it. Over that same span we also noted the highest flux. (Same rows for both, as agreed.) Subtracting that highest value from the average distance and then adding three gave 2.43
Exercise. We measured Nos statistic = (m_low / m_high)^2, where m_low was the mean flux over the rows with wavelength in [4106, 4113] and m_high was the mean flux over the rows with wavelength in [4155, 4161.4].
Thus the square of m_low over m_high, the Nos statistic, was 0.96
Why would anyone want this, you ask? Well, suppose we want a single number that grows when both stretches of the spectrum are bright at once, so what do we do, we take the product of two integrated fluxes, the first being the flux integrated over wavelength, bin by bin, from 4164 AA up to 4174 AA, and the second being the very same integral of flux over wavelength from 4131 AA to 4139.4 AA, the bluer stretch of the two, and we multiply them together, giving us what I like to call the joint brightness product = 21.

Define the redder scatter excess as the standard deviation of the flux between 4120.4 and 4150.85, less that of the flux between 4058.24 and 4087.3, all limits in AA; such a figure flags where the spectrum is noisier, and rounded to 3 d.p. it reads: -0.003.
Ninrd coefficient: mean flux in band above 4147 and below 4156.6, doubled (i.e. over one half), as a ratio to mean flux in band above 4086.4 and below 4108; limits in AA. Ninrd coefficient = 2.01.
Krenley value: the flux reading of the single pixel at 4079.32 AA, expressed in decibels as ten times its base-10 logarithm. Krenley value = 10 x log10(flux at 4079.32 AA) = -4.2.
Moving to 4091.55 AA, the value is -2.2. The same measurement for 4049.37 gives -2.8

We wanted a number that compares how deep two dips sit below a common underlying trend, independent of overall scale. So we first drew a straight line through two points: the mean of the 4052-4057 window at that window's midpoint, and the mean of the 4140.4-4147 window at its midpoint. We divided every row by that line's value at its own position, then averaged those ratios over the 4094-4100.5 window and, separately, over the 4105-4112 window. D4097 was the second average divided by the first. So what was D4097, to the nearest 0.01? 1.02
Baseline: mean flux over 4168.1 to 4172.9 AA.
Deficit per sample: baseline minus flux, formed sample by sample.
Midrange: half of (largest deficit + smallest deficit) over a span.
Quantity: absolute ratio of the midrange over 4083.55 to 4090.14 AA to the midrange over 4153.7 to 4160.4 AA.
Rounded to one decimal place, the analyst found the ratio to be 1.8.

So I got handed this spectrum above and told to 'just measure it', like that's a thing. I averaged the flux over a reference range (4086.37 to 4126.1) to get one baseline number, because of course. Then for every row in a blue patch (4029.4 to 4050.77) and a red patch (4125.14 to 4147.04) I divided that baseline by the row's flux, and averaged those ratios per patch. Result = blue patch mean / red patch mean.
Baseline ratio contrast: 1.03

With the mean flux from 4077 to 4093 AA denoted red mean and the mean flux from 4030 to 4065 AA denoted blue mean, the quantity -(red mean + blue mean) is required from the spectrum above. -1.00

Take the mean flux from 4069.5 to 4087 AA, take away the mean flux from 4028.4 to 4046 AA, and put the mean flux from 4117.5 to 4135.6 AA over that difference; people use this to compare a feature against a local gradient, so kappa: 20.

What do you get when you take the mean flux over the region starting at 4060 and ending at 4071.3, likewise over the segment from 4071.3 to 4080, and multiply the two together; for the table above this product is 0.257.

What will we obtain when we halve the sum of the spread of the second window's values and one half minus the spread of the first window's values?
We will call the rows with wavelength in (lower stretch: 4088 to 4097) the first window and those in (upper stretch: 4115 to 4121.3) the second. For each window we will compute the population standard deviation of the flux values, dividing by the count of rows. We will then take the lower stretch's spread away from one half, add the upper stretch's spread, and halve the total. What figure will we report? 0.252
